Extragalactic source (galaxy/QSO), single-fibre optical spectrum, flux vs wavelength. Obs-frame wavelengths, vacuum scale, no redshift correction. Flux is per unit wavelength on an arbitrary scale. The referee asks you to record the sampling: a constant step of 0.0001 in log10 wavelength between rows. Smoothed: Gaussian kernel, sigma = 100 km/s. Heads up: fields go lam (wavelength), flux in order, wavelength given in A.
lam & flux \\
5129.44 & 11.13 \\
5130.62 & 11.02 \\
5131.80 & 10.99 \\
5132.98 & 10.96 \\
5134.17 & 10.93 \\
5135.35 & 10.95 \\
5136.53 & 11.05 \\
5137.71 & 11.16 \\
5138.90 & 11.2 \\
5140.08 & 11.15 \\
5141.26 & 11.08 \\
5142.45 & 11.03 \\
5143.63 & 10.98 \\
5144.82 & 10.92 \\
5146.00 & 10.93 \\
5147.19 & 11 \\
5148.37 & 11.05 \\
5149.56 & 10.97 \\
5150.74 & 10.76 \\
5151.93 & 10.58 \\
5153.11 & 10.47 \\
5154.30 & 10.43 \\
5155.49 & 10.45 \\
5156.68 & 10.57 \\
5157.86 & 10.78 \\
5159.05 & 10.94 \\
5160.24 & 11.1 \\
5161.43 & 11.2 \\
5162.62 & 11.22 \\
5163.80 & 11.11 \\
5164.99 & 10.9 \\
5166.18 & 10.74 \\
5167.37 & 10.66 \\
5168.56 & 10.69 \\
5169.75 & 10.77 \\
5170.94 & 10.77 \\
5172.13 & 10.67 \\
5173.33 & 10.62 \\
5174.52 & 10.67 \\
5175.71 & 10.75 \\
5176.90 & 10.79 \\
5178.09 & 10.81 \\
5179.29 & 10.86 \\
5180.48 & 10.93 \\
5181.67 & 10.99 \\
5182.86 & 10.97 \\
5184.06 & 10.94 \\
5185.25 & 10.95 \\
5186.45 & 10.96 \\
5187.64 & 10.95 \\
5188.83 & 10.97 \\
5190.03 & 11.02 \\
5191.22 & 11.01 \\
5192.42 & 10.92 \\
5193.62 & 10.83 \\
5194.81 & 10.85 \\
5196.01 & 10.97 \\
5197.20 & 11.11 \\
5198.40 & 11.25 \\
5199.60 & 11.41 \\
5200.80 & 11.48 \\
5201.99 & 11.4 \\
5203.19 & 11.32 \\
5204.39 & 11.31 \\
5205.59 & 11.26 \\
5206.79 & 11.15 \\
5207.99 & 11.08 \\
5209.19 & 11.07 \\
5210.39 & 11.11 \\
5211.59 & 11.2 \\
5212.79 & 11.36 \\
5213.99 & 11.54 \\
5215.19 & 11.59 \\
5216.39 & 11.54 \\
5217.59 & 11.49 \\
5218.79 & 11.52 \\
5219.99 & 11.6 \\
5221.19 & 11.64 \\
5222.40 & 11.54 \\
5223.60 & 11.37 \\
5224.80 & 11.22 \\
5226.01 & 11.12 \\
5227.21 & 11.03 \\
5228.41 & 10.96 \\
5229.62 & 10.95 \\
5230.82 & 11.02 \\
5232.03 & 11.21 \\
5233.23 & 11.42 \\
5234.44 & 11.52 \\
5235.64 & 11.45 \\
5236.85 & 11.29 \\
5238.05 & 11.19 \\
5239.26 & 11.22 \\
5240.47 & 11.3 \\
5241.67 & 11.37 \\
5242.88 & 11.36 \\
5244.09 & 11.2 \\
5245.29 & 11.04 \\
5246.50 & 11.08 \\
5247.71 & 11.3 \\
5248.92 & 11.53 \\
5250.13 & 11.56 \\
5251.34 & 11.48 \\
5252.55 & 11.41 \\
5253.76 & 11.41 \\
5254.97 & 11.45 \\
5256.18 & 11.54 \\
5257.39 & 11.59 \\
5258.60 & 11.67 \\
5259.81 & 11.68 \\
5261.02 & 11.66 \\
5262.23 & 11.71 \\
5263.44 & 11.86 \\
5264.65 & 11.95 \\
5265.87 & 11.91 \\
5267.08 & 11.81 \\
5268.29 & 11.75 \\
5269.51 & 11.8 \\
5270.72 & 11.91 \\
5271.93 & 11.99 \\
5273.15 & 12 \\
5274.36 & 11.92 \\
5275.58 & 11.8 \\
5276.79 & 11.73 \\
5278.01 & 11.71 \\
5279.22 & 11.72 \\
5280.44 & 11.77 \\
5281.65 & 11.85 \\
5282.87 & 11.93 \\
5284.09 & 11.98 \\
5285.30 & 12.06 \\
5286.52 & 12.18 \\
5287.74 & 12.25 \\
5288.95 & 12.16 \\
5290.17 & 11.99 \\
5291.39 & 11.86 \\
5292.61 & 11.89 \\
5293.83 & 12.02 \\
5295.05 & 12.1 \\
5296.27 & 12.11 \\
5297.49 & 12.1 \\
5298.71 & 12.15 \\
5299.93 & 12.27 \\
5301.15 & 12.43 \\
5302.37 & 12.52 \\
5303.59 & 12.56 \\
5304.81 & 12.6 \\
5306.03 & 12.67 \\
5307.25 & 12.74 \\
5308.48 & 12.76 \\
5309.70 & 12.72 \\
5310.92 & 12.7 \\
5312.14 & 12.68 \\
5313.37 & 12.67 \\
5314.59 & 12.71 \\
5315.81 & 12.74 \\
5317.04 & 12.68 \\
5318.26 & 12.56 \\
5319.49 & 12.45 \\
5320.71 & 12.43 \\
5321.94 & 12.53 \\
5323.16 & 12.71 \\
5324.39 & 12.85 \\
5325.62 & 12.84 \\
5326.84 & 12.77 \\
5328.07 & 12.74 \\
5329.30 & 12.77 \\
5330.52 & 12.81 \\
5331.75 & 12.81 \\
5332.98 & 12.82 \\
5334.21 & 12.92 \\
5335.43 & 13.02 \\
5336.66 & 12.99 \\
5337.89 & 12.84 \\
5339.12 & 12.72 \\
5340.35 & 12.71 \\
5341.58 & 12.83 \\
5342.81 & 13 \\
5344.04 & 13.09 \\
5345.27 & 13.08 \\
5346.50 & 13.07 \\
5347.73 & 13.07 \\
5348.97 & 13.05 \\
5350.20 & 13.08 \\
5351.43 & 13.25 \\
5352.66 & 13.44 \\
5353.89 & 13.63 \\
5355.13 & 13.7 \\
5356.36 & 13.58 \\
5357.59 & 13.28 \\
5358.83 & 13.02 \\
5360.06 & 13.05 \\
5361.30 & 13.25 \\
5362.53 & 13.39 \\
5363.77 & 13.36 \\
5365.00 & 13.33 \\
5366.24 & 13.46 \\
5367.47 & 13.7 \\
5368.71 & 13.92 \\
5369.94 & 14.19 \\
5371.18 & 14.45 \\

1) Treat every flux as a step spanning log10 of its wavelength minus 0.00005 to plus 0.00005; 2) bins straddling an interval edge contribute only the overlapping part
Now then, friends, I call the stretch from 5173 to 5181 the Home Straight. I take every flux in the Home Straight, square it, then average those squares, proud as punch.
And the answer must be 116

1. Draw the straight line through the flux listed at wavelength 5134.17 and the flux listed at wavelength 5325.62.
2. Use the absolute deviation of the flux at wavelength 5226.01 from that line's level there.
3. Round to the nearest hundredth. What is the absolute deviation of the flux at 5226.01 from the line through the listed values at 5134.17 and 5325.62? 0.73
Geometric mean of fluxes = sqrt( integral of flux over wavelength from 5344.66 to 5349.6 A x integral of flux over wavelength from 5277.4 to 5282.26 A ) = 60.7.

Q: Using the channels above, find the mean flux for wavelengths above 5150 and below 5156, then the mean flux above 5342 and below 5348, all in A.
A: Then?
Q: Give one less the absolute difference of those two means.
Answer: -1.5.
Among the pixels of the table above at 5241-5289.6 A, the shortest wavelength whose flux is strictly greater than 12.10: 5286.52 A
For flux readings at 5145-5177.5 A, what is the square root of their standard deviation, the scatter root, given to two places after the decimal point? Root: 0.47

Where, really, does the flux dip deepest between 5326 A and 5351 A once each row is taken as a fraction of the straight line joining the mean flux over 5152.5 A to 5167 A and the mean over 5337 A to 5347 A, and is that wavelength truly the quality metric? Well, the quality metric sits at 5340.35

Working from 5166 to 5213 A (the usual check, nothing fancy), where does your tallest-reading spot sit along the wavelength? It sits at 5200.80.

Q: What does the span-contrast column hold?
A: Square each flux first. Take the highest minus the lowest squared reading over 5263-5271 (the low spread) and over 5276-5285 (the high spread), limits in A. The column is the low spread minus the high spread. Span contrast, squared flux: -1.7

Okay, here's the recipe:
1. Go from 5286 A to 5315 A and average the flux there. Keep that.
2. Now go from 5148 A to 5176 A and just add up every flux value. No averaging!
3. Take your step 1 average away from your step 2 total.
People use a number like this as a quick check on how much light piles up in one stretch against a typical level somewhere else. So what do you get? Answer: 247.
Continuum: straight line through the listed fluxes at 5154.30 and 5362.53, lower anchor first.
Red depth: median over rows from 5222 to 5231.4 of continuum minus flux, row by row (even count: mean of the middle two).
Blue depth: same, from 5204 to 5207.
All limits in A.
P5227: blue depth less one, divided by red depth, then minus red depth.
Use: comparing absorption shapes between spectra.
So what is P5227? -3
